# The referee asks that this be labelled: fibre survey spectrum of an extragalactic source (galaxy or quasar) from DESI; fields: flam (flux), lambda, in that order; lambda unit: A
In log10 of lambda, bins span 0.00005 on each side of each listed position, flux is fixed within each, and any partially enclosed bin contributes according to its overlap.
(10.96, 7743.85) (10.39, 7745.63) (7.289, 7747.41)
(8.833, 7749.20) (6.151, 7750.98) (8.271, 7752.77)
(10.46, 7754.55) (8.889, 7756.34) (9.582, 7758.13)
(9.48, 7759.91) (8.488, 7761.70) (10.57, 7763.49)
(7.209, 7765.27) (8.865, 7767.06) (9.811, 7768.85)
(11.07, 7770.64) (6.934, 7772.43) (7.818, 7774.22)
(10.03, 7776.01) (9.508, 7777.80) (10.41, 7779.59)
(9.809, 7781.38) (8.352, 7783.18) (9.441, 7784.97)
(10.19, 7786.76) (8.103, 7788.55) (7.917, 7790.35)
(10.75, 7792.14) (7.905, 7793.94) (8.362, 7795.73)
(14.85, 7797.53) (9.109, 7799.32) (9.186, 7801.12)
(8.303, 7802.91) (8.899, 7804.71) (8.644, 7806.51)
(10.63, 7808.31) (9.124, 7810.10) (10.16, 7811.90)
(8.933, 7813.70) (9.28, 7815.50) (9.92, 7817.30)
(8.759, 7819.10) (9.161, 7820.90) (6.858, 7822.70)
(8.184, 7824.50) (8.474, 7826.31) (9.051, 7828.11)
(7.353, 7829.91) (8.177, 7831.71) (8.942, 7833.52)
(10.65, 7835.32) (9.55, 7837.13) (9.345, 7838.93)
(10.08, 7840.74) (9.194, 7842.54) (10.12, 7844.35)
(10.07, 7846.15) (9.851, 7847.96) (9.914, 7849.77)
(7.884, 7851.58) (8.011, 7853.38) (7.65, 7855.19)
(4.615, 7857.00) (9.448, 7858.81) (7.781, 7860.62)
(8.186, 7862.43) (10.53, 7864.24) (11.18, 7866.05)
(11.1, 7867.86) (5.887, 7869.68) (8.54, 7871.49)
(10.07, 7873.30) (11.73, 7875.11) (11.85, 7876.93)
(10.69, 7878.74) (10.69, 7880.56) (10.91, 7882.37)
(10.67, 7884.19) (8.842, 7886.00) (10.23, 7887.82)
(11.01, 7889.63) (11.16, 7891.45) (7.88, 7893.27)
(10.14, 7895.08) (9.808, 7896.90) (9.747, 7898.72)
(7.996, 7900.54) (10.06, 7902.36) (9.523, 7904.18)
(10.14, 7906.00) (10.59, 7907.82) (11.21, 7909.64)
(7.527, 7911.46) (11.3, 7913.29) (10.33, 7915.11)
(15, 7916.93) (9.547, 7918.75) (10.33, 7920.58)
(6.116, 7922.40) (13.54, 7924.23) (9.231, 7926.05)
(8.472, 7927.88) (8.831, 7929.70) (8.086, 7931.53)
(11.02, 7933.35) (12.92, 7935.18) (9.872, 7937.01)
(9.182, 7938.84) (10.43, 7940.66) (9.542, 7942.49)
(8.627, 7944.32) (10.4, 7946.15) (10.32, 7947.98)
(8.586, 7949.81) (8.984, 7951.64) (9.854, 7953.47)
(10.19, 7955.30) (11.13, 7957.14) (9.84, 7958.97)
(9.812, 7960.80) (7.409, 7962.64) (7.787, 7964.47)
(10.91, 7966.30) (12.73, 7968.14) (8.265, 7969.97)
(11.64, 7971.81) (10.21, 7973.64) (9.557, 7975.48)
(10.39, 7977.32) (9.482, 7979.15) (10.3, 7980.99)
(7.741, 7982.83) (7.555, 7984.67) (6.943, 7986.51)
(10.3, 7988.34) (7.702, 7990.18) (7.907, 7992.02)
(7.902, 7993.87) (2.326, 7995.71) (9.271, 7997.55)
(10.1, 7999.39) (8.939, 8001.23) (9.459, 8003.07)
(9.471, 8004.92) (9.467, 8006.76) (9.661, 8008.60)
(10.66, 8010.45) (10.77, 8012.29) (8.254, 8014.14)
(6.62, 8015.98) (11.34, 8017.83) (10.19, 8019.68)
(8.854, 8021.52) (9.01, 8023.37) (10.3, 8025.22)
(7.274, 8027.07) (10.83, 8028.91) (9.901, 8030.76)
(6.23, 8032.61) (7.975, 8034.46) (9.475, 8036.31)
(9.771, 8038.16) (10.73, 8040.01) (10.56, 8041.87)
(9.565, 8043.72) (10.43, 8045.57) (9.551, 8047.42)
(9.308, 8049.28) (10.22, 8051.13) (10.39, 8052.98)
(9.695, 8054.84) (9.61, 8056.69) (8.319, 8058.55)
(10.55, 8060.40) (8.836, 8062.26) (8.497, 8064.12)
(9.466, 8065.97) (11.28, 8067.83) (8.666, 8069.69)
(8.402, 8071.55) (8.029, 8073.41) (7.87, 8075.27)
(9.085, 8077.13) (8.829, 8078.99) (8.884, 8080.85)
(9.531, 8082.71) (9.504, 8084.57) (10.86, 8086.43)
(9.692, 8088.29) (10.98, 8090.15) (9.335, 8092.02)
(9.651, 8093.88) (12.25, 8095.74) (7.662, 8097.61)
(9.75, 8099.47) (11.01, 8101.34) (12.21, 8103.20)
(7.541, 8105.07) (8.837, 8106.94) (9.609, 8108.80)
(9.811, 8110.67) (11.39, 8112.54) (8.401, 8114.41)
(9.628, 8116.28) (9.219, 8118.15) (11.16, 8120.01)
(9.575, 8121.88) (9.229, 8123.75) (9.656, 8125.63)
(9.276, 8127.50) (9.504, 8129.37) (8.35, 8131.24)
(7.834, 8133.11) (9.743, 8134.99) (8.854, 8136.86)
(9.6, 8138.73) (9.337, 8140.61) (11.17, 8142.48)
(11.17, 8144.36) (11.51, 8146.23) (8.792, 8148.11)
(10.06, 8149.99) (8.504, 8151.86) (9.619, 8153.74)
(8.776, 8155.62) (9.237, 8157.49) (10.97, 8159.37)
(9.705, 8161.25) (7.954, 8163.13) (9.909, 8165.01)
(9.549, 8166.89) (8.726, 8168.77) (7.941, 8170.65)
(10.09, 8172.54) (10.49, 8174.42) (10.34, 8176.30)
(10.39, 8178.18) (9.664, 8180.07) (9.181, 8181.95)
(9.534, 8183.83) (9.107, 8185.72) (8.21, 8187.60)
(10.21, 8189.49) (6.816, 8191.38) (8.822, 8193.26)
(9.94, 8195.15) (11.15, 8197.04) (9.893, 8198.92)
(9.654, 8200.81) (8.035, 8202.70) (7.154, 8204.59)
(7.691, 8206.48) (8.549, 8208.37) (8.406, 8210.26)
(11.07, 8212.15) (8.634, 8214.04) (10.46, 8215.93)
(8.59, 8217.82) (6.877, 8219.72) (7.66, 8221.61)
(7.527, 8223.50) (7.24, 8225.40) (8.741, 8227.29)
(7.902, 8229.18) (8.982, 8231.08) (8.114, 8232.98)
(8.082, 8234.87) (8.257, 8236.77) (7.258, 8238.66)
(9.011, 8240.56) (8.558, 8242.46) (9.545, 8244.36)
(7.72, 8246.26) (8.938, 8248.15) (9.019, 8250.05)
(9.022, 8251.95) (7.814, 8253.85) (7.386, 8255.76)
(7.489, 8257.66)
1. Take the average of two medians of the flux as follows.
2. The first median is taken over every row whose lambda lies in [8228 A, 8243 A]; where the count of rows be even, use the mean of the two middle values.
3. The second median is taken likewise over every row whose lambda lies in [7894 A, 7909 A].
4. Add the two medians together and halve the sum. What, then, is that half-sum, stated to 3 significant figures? 9.06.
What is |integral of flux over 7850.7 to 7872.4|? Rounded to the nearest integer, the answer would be 182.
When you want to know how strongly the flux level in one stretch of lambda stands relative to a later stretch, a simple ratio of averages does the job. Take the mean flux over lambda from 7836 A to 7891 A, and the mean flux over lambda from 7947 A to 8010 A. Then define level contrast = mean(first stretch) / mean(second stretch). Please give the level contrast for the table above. 1.04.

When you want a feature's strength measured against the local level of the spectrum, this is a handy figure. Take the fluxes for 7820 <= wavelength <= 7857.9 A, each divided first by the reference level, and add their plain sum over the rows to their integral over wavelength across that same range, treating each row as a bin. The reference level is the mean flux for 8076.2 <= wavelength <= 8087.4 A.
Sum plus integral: 54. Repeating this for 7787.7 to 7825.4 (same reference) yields 57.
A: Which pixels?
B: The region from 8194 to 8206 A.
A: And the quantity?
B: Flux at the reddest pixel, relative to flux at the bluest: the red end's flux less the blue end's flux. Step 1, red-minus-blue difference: -2.8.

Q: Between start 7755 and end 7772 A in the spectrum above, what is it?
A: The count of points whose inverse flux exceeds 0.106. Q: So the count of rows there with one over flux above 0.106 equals 4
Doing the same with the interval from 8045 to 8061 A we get 2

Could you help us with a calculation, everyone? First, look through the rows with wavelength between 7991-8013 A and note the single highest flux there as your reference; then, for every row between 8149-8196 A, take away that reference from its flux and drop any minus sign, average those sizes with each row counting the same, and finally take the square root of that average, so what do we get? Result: 1.20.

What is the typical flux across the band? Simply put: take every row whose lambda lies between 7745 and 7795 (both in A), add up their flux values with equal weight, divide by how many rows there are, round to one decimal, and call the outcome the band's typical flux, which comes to 9.0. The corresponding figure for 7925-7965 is 9.6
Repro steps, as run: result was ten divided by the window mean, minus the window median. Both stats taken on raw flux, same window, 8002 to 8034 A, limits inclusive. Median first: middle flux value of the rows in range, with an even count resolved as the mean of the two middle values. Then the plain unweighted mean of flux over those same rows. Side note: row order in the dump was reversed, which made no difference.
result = -8.4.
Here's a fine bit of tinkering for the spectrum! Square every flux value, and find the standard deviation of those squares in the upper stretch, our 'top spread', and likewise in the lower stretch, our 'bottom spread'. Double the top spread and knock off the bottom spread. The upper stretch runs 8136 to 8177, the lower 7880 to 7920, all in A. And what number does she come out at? 6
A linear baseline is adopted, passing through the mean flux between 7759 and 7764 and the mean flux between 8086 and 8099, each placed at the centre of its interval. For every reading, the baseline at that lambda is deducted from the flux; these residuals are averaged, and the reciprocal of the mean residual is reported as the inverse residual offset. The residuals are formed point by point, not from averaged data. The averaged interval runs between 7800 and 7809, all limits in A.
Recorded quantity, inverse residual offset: -2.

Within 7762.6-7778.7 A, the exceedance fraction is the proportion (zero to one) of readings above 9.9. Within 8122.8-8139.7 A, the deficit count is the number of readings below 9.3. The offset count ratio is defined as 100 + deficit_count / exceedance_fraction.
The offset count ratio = 115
